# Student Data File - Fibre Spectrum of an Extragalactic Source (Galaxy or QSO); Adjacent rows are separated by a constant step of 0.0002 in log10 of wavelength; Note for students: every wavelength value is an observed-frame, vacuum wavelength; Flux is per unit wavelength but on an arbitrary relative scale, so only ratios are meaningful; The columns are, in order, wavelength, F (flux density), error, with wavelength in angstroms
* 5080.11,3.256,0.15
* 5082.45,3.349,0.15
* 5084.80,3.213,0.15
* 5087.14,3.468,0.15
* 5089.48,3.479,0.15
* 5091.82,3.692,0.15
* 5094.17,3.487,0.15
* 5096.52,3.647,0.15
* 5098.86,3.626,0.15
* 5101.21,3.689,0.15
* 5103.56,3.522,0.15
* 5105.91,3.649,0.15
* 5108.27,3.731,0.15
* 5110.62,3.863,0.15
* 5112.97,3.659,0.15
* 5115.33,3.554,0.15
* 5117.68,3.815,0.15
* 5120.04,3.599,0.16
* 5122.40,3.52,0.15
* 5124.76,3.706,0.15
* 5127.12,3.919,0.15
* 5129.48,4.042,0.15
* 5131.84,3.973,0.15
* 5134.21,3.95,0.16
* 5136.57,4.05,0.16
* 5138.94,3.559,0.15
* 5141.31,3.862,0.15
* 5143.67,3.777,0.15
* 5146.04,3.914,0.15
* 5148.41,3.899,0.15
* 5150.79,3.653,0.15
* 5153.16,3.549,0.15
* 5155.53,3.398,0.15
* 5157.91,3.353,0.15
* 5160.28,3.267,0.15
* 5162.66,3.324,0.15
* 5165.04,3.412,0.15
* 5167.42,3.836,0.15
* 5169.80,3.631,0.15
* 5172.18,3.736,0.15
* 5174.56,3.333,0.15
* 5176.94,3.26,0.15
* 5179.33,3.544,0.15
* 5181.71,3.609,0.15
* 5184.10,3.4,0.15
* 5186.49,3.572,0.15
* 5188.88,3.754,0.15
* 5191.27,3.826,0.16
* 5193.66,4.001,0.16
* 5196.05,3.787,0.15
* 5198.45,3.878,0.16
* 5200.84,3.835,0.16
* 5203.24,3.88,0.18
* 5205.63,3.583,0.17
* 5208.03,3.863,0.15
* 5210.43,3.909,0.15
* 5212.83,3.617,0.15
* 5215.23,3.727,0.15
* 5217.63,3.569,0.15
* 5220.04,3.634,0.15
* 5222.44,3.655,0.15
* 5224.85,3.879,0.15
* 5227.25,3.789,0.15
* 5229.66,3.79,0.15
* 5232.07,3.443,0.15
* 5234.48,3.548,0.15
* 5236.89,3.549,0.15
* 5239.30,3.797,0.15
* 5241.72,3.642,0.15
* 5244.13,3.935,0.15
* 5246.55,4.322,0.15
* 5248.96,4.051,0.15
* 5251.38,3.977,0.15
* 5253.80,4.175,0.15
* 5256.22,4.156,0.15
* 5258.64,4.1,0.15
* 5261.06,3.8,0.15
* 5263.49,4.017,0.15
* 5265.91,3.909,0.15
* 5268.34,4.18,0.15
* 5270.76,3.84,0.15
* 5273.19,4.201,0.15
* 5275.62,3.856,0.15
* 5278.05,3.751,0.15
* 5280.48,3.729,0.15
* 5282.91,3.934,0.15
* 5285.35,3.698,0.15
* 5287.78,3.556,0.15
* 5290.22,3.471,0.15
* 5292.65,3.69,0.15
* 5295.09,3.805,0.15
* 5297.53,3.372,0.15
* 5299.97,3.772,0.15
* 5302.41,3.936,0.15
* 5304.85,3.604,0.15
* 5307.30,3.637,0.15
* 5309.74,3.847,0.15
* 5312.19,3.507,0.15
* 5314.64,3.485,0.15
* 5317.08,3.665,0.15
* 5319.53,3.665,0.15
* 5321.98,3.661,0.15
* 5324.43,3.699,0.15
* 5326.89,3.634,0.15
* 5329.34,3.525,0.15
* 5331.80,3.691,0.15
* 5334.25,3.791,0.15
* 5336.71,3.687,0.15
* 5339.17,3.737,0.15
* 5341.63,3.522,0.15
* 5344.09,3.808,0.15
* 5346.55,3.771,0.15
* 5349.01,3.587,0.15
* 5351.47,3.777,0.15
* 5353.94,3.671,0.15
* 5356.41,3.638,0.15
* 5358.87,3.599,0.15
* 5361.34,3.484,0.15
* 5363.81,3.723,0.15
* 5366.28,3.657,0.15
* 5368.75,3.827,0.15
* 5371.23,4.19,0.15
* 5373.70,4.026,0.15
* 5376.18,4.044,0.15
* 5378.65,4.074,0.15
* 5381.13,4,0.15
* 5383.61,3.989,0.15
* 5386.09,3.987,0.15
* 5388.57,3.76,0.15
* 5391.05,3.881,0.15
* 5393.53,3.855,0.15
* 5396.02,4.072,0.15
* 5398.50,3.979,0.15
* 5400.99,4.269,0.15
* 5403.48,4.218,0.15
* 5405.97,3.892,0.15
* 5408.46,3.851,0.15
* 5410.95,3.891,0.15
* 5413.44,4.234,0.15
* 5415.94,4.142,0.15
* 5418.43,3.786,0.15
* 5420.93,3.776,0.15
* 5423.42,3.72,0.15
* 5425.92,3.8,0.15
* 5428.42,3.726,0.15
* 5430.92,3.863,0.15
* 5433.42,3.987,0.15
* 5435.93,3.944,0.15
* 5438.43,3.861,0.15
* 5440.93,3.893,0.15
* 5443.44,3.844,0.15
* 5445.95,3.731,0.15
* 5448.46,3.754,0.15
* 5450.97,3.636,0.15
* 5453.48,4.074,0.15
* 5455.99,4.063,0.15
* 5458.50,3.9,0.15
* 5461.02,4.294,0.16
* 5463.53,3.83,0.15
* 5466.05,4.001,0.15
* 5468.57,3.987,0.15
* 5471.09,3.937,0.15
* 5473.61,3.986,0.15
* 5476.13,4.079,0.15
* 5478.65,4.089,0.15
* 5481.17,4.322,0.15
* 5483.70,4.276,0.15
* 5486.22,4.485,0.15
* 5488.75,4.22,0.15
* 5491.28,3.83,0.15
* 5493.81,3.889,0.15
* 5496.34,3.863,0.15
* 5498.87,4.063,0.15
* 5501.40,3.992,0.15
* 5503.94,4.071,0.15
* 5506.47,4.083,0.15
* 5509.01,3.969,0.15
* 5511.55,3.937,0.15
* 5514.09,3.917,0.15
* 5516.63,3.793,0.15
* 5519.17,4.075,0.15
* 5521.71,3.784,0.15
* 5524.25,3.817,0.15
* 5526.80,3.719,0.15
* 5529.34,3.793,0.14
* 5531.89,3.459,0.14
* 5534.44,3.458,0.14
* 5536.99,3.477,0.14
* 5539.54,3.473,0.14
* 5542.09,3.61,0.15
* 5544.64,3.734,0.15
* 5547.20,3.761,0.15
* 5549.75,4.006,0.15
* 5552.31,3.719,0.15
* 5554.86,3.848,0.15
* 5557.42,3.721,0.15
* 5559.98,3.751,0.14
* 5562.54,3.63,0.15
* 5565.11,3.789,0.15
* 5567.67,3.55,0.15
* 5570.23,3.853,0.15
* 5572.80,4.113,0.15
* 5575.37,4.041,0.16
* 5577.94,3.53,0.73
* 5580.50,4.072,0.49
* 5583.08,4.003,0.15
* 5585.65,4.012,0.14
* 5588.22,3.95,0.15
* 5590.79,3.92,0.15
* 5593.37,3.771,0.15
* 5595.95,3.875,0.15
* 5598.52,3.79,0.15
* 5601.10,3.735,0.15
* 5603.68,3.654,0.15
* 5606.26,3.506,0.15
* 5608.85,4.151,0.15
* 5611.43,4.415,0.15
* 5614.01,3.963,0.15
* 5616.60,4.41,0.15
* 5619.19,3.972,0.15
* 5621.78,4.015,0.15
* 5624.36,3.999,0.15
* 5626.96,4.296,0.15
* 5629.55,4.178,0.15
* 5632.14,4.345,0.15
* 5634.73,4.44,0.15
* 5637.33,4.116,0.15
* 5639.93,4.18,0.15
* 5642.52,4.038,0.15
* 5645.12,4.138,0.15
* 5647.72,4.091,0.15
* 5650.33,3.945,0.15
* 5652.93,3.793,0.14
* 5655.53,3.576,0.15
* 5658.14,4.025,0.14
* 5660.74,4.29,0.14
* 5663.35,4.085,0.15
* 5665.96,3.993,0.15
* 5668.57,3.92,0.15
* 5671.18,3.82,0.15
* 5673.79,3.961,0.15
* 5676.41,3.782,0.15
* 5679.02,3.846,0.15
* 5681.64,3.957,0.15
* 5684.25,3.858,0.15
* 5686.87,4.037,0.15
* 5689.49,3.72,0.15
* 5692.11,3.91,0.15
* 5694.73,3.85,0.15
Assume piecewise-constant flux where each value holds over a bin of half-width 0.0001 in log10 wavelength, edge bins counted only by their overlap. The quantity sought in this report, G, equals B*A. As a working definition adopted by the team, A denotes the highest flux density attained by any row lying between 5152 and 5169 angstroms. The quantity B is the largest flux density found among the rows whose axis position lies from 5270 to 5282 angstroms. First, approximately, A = 3.836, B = 4.201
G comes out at 16.1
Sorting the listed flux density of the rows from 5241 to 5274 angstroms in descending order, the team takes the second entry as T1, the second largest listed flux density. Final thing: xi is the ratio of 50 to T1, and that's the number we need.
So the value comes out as 11.9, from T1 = 4.201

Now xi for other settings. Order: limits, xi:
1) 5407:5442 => 12.1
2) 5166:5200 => 12.9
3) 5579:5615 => 12.0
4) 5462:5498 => 11.6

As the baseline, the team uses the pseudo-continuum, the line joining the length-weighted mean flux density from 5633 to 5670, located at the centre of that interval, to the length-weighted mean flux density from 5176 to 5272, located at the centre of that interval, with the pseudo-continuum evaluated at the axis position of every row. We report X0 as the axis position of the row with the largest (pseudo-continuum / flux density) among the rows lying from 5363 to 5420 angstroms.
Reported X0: 5366.28 angstroms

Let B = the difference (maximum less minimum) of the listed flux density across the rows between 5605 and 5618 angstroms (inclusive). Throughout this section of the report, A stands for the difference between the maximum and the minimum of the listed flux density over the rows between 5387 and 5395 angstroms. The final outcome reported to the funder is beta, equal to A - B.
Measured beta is -0.8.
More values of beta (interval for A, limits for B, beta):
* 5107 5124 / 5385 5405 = -0.2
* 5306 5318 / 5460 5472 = -0.1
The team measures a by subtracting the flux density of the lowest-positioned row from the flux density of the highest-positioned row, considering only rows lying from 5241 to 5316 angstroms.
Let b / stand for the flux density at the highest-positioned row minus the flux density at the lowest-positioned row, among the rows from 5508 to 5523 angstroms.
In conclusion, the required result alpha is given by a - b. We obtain 0.0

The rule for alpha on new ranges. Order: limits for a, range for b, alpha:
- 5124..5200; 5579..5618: -0.2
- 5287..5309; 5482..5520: 0.3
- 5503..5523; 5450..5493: -0.5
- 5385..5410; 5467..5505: -0.2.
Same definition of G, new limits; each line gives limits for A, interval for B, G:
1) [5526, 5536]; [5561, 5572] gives 14.6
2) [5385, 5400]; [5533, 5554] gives 16.3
